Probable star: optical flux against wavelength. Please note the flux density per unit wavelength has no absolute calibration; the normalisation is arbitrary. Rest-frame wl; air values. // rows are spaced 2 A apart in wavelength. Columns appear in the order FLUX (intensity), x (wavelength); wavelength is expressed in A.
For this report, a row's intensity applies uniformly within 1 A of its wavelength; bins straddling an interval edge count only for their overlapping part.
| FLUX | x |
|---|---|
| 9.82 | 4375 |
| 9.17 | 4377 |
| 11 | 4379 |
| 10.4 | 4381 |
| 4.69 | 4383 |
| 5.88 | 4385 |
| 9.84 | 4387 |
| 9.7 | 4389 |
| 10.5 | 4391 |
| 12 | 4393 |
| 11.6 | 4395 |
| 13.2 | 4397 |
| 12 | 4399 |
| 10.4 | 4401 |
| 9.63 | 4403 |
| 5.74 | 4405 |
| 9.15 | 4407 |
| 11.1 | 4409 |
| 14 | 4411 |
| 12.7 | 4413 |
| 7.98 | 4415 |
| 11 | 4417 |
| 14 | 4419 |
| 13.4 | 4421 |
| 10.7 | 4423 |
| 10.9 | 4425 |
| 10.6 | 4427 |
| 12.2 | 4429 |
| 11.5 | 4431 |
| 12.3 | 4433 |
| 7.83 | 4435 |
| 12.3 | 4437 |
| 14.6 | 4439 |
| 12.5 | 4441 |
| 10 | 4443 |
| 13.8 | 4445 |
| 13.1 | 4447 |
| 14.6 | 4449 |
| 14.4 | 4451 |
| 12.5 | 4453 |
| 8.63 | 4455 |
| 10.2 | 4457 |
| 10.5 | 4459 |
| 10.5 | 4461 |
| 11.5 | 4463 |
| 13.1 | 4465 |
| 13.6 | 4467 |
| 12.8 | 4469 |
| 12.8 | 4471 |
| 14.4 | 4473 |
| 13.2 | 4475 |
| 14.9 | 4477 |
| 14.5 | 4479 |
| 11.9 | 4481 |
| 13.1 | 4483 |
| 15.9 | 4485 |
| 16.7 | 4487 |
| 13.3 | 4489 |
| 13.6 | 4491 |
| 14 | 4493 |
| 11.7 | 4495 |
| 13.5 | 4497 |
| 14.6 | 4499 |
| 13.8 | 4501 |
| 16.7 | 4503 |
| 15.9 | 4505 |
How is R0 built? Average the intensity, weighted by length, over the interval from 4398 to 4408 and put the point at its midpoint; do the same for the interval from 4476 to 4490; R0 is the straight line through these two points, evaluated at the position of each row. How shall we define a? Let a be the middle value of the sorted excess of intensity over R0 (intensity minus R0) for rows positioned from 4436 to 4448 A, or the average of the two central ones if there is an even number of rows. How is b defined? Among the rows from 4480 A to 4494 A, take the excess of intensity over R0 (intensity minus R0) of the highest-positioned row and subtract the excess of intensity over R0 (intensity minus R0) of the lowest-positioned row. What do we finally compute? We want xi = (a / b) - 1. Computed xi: -0.33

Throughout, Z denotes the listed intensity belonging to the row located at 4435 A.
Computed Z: 7.83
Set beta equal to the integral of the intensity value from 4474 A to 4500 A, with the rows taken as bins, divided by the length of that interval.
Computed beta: 13.9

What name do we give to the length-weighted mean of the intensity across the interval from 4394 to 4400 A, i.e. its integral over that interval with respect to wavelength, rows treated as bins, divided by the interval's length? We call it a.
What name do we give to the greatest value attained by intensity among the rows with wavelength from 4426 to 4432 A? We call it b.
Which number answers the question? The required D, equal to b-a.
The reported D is -0.1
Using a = 12.3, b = 12.2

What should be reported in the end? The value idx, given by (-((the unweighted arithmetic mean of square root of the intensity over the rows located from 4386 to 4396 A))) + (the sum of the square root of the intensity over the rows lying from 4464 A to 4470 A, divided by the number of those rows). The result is 0.4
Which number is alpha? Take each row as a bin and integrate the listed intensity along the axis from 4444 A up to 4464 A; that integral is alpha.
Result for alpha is 239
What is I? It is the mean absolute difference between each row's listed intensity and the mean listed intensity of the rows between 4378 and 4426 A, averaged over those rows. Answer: 1.8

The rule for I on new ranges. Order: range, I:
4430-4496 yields 1.5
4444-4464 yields 1.7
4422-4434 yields 0.6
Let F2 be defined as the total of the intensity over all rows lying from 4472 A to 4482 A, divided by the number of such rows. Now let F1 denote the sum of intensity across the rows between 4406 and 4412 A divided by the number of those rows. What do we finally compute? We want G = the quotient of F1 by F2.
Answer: 0.8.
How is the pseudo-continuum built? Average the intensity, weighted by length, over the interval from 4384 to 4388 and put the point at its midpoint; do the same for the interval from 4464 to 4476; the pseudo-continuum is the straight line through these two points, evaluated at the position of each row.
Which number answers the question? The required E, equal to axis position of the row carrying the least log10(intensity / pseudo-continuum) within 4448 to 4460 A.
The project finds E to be 4455 A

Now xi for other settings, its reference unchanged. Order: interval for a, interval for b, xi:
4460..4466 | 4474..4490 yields 1.08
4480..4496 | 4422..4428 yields 2.53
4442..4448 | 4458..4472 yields -0.36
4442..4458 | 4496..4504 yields -0.82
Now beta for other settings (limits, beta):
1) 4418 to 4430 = 12.0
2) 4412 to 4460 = 11.8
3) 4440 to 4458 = 12.2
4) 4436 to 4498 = 13.0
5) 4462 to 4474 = 13.0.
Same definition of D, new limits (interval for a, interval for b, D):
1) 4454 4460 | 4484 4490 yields 6.9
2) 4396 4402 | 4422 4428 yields -1.0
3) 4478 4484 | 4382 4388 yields -3.3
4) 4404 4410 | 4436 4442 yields 5.9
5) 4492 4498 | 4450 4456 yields 1.3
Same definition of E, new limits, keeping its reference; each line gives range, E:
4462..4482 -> 4481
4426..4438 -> 4435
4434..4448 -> 4435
